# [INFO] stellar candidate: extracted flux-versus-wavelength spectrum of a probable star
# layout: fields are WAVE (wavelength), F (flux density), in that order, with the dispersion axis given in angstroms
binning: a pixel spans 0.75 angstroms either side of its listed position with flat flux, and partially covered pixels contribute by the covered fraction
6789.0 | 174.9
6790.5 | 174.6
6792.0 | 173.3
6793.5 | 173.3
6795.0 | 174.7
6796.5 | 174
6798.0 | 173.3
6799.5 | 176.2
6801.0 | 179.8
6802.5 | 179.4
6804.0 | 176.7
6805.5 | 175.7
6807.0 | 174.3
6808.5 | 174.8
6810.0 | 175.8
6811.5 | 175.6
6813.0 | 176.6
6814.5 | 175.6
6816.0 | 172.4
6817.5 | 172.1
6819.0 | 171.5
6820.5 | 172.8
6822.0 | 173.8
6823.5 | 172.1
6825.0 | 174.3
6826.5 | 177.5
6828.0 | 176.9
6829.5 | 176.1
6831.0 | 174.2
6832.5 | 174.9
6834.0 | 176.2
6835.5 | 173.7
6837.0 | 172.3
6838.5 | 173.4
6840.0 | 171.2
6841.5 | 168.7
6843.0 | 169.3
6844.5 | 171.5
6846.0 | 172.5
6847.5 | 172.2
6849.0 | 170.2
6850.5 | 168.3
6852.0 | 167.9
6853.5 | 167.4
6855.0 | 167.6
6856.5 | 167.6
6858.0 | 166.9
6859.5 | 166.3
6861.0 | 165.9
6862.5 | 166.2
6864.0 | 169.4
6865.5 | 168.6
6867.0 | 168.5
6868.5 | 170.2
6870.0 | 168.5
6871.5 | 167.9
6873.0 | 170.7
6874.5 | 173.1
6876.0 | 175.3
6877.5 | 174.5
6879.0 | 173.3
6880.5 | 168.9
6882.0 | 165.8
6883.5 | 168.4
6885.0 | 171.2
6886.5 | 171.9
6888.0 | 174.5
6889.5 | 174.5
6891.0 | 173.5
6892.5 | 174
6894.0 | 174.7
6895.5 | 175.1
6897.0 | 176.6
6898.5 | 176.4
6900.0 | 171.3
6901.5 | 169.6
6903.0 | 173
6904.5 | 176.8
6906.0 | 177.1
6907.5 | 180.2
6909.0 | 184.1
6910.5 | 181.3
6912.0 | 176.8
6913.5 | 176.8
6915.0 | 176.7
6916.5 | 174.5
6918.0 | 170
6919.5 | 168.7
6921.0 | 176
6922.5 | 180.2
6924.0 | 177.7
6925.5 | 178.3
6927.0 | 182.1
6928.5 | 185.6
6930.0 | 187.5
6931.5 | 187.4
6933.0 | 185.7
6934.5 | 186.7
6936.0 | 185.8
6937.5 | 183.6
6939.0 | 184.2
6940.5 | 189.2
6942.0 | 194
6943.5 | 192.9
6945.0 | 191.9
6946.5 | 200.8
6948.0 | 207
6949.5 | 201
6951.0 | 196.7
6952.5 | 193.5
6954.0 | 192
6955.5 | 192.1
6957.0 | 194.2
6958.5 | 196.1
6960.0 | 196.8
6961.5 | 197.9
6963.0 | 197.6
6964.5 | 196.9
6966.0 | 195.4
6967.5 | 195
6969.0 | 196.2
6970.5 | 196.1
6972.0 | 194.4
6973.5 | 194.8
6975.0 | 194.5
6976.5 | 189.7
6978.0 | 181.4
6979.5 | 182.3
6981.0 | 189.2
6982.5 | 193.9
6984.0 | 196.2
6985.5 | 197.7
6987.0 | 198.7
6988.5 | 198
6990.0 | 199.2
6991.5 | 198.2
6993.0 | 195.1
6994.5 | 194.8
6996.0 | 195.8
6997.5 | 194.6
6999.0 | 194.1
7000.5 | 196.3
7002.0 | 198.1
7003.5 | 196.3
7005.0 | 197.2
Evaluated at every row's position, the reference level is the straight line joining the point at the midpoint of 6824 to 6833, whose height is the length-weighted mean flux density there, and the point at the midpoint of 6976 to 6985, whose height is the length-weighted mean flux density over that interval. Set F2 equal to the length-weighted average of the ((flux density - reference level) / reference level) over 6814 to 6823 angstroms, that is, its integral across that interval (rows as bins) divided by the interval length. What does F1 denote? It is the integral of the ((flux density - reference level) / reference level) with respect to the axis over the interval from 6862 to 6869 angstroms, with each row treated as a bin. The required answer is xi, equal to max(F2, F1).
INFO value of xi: -0.01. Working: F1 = -0.4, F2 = -0.010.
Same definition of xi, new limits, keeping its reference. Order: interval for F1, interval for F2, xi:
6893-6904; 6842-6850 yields -0.03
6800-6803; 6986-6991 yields 0.11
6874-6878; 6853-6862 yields -0.06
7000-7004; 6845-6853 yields 0.13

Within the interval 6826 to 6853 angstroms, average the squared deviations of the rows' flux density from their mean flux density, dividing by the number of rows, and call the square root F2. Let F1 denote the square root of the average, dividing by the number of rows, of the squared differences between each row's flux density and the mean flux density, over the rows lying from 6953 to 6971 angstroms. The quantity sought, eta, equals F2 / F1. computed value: 1.6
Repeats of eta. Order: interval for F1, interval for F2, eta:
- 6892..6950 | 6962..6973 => 0.1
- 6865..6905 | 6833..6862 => 0.9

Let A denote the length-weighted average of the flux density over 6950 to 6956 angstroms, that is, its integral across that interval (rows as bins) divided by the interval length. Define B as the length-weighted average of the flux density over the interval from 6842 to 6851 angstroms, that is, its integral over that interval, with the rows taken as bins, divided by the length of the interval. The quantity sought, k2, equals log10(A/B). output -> 0.056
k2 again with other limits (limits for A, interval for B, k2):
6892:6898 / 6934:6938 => -0.025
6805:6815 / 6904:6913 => -0.010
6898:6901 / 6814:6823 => 0.001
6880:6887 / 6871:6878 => -0.008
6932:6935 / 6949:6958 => -0.019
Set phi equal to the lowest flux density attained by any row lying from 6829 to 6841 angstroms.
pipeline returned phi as 171.2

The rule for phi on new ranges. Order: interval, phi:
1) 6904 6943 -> 168.7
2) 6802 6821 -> 171.5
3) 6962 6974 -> 194.4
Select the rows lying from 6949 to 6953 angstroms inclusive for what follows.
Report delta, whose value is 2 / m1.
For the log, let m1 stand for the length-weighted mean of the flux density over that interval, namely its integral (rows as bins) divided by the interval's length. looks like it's 0.0102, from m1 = 197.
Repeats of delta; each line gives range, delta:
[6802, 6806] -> 0.0113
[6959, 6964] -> 0.0101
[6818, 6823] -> 0.0116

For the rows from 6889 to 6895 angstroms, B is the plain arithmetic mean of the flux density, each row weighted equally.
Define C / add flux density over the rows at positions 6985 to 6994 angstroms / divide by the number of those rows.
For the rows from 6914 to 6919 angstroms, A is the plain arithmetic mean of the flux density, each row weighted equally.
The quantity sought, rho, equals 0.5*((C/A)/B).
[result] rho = 0.0033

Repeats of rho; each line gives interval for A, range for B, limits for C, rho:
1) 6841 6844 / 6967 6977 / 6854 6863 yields 0.0025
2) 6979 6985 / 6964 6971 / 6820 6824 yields 0.0023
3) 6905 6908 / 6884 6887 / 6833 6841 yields 0.0028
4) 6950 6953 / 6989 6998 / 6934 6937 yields 0.0024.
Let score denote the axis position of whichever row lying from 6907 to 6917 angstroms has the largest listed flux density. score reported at 6909.0 angstroms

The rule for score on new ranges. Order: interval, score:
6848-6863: 6849.0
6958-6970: 6961.5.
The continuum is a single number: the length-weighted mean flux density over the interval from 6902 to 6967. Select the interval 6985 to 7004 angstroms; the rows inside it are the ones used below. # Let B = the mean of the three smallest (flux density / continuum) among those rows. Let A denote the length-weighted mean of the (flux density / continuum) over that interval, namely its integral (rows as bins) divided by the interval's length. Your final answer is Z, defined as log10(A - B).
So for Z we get -1.93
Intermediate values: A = 1.05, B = 1.04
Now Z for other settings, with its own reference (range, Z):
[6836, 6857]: -1.86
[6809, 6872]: -1.54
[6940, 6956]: -1.60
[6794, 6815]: -1.97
